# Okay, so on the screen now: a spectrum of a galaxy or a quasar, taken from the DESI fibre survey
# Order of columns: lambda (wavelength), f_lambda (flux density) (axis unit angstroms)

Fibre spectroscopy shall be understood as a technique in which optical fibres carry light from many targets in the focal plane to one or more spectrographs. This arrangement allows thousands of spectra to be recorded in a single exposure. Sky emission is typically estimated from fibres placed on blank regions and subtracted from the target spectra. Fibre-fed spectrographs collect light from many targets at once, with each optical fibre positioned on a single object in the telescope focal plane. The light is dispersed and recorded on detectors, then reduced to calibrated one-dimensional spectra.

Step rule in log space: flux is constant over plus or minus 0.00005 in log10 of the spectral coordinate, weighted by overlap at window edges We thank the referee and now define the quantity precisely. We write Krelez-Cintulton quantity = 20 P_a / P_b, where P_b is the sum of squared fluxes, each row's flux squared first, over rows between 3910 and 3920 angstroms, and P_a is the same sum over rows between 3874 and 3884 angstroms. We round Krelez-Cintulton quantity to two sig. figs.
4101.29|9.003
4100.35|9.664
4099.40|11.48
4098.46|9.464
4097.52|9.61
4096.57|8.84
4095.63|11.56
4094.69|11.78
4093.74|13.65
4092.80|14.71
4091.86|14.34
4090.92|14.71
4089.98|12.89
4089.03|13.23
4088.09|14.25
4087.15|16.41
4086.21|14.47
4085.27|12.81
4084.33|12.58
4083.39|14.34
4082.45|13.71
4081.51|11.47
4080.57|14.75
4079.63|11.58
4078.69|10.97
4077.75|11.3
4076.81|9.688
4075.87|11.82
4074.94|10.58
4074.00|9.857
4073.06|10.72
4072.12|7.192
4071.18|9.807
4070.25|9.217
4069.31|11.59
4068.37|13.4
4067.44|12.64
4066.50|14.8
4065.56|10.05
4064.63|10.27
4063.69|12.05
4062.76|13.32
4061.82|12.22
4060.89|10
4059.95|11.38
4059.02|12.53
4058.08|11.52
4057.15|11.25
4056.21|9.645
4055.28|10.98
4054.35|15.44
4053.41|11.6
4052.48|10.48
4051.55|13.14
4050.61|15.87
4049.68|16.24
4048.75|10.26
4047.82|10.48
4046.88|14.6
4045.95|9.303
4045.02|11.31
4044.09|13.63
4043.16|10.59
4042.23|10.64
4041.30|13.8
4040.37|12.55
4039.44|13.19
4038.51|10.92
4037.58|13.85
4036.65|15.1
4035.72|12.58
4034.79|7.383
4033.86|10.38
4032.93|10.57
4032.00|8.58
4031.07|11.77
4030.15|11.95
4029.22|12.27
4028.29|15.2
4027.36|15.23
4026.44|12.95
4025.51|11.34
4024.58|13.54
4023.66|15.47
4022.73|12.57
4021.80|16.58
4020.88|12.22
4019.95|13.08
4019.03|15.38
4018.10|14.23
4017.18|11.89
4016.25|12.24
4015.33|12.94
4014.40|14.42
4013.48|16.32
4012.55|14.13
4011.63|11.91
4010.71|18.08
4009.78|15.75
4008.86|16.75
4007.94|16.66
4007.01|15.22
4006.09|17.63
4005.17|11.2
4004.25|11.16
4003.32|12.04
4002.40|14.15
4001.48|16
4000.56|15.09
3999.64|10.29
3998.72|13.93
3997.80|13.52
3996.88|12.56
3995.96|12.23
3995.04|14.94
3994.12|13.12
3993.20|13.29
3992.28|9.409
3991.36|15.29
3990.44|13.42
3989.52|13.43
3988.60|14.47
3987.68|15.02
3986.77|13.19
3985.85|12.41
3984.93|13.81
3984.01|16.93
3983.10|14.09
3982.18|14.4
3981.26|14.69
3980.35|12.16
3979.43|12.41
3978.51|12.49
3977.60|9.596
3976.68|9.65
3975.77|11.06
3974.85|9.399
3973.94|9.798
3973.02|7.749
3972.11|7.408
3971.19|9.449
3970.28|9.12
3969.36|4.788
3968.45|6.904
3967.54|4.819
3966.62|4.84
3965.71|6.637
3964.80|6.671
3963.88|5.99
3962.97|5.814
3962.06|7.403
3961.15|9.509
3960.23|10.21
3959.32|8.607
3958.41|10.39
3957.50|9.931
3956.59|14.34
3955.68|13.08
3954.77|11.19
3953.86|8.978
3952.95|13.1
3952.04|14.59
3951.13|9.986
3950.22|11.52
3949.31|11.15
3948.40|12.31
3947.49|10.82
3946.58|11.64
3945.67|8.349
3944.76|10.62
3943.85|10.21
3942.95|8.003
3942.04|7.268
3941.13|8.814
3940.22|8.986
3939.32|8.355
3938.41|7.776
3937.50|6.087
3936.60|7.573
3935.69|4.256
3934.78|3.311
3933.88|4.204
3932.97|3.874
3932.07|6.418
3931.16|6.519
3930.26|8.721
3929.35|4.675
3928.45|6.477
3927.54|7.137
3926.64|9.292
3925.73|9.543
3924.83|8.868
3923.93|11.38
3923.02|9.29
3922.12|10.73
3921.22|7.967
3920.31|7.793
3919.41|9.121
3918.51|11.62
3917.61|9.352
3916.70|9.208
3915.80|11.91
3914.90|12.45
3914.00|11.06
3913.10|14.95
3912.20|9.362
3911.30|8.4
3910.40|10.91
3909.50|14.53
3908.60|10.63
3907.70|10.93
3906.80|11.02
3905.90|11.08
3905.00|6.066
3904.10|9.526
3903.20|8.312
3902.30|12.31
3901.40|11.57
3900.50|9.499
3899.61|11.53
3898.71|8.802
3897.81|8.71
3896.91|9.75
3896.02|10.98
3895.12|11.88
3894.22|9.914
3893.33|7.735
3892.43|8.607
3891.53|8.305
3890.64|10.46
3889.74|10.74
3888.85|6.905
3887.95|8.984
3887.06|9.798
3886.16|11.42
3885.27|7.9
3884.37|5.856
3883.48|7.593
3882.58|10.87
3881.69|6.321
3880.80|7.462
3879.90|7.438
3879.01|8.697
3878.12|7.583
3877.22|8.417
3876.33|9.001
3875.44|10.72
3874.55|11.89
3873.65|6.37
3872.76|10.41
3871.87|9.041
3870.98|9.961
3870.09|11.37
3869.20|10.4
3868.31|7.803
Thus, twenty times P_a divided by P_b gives 13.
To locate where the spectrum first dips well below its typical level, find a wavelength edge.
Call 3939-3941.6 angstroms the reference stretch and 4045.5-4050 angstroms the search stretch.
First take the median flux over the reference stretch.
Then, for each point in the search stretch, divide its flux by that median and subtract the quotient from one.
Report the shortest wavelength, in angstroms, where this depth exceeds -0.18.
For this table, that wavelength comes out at 4045.95 angstroms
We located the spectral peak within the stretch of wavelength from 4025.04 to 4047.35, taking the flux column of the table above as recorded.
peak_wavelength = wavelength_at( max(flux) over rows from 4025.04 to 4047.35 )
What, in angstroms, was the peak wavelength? 4027.36 angstroms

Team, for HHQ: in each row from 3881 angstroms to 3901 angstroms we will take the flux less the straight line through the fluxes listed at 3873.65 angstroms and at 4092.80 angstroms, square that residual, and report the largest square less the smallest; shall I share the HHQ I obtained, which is 22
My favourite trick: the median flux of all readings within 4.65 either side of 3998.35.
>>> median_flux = 13.7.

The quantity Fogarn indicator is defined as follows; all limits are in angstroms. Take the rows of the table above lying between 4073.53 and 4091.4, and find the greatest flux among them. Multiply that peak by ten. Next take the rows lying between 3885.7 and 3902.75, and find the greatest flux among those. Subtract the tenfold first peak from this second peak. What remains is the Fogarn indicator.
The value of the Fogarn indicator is -152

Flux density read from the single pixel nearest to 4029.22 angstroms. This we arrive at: 12.27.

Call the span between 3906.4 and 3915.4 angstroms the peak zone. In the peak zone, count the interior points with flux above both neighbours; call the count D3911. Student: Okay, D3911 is 2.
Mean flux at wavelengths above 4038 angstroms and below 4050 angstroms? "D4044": 12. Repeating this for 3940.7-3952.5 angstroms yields 10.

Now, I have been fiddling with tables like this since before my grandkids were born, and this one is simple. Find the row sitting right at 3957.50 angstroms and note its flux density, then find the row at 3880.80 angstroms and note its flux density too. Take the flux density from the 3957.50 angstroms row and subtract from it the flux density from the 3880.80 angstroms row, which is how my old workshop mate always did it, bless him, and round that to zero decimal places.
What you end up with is 2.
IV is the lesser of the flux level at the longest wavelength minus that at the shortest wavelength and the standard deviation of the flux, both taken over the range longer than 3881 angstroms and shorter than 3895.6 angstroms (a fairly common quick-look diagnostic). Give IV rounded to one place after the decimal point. 1.8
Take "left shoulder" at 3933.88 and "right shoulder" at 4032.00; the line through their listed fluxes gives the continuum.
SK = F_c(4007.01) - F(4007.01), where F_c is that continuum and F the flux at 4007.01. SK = -8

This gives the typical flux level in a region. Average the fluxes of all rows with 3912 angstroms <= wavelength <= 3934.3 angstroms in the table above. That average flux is 8.9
